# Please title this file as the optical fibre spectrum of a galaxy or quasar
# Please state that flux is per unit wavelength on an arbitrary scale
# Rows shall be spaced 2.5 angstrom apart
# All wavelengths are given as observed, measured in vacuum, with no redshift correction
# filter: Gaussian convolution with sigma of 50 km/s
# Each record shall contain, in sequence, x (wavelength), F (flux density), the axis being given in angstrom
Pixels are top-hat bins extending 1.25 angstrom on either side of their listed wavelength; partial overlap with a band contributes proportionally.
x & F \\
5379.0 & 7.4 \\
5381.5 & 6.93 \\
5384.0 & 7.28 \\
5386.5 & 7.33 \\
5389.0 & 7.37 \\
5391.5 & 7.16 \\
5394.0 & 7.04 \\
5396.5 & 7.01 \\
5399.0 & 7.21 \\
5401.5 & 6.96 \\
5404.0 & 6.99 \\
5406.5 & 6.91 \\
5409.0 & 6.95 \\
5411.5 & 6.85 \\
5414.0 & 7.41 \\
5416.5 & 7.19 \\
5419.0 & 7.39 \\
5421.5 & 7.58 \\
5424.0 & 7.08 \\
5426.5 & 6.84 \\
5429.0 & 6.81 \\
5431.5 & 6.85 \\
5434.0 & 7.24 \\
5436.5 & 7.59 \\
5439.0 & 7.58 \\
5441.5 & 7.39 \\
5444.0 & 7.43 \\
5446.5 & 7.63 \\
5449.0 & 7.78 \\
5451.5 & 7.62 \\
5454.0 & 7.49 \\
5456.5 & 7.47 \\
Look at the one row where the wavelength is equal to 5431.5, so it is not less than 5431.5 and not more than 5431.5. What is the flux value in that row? 6.85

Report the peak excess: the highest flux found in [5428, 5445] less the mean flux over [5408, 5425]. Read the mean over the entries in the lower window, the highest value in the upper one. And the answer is 0.38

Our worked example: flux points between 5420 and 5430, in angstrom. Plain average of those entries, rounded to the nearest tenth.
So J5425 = 7.1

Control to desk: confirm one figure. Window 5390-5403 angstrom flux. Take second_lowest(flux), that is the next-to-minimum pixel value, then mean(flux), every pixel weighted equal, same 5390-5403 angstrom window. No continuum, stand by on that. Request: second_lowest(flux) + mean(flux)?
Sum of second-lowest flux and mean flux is 14.1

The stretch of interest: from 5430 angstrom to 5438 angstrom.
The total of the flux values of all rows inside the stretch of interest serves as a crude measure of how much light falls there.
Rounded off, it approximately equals 22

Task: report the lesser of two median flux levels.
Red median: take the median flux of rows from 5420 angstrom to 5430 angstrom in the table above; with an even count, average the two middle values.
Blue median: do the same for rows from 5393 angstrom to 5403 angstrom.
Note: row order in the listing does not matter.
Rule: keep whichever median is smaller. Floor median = 6.960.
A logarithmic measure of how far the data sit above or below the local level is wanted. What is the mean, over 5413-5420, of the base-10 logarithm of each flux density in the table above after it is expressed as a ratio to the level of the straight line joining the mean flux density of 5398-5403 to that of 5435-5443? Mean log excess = 0.004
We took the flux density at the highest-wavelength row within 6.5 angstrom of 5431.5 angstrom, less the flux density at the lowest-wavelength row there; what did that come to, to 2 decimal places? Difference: 0.75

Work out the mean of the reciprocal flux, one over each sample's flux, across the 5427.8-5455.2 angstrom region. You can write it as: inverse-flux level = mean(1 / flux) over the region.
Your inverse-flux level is 0.135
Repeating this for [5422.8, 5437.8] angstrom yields 0.142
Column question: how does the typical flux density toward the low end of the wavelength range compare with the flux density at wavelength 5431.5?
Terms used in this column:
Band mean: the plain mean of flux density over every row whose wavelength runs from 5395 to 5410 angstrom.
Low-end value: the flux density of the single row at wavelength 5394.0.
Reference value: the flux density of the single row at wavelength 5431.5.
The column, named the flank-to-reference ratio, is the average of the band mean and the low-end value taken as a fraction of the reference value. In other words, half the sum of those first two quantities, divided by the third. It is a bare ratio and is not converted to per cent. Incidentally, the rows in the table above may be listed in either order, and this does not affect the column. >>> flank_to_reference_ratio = 1.03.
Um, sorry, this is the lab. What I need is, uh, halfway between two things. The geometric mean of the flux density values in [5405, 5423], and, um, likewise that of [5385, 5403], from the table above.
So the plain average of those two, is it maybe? 7.17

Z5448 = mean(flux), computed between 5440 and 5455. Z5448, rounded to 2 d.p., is 7.56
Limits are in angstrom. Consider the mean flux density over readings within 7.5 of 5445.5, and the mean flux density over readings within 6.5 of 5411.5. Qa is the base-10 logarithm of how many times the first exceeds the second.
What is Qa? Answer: 0.030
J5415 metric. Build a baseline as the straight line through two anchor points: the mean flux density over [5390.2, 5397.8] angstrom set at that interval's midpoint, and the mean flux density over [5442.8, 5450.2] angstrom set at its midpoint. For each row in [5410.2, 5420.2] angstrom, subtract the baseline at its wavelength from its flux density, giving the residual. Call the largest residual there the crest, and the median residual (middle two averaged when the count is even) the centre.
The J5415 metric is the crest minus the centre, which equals 0.16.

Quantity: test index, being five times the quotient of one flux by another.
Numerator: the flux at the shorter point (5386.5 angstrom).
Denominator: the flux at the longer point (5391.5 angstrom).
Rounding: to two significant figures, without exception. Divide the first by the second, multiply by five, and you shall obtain 5.1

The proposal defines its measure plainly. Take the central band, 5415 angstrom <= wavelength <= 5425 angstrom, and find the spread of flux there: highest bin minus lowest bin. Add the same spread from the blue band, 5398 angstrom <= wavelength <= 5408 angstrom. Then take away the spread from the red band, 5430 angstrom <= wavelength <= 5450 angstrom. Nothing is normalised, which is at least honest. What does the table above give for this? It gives -0.1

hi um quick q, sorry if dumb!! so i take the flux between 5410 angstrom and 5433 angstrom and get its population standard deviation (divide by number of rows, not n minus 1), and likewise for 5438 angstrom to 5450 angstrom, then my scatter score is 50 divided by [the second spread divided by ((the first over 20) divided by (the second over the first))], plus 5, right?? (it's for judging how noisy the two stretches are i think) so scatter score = 14.7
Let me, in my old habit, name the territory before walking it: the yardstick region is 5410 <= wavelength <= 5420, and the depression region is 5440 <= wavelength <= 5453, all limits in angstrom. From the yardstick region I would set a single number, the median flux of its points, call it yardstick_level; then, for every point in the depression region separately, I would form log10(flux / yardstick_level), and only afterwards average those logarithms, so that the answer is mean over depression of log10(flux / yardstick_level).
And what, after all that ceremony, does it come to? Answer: 0.016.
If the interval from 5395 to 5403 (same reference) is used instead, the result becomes -0.014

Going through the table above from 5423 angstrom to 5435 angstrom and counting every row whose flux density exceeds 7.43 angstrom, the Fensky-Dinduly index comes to 0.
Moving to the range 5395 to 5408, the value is 0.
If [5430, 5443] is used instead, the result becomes 2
